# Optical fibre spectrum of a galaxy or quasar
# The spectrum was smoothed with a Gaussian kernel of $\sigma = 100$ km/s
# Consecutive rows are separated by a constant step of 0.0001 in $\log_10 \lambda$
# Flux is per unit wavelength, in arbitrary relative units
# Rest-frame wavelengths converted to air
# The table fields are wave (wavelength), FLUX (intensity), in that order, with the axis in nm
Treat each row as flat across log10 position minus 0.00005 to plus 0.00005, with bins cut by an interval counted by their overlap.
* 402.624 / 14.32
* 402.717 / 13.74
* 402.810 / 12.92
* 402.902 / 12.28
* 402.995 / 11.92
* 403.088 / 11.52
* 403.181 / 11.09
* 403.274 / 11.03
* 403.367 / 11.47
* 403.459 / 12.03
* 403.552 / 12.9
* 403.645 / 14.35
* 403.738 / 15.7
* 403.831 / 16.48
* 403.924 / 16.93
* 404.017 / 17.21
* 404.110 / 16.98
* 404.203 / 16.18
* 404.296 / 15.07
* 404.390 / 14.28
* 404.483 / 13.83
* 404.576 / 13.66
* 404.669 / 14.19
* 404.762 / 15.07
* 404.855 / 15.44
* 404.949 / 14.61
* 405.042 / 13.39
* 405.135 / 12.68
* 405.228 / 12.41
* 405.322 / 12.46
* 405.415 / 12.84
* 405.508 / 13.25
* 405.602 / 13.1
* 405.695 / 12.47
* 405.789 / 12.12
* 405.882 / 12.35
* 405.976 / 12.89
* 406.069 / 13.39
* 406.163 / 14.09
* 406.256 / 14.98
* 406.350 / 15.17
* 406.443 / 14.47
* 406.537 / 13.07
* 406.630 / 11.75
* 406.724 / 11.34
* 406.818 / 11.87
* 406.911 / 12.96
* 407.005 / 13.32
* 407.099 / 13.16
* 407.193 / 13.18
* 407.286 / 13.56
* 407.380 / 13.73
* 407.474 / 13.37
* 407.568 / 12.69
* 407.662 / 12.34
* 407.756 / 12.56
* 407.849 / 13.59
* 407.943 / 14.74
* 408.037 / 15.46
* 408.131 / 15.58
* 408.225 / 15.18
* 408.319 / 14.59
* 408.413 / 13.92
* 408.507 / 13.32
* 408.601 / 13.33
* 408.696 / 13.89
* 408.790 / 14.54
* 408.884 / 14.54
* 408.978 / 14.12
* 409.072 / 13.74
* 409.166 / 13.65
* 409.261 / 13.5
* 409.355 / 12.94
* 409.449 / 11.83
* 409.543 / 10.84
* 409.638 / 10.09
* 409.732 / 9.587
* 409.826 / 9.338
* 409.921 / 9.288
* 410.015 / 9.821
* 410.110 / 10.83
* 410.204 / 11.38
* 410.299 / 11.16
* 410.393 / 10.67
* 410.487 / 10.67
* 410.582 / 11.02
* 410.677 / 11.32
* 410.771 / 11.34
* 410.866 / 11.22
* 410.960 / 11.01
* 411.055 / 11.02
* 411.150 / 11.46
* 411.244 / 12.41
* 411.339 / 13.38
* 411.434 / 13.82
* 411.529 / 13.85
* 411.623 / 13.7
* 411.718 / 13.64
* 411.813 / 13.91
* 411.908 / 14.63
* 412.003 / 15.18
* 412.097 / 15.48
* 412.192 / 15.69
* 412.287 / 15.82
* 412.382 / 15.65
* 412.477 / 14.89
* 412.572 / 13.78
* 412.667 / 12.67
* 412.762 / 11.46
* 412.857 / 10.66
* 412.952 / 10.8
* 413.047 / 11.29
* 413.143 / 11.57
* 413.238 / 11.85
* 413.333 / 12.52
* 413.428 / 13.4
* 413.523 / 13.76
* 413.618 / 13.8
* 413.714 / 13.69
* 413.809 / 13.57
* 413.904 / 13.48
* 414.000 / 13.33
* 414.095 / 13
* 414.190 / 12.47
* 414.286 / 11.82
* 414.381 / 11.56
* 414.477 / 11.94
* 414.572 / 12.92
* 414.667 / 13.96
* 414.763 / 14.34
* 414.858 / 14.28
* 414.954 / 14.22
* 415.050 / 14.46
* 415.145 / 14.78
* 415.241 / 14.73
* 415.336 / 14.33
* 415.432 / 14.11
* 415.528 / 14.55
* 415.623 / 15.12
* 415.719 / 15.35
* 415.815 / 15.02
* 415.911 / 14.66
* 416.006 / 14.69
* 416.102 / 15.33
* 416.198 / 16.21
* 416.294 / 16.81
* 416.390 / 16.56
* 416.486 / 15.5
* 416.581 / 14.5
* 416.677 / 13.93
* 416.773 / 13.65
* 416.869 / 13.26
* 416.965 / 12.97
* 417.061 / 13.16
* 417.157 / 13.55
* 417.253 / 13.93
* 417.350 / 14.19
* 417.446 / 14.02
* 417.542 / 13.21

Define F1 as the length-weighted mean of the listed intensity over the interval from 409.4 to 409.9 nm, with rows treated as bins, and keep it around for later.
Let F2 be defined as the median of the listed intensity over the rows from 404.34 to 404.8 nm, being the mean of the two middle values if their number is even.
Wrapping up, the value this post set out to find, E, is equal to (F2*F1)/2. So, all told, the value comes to 73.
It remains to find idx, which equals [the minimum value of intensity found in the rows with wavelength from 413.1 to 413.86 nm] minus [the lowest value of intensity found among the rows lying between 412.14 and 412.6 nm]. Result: -2.2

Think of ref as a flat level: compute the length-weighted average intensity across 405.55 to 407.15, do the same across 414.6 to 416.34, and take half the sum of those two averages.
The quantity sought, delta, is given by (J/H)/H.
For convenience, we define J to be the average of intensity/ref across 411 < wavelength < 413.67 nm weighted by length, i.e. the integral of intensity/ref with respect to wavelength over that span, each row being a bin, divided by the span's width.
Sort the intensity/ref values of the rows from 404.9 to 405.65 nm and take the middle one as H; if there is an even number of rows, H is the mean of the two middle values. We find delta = 1.10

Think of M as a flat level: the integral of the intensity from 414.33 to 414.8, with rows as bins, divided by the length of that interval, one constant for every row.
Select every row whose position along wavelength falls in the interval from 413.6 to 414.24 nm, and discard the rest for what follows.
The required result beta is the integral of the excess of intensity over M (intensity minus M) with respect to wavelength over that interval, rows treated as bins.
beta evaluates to 0.3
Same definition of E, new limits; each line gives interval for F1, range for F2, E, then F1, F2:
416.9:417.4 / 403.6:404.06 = 112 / 13.5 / 16.5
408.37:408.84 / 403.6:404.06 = 114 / 13.8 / 16.5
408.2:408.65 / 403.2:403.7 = 84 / 14.0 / 12.0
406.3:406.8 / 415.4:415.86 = 98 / 13.1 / 15.0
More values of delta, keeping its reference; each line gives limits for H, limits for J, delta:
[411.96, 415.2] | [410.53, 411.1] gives 0.85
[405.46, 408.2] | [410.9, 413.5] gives 1.06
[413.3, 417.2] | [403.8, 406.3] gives 1.01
